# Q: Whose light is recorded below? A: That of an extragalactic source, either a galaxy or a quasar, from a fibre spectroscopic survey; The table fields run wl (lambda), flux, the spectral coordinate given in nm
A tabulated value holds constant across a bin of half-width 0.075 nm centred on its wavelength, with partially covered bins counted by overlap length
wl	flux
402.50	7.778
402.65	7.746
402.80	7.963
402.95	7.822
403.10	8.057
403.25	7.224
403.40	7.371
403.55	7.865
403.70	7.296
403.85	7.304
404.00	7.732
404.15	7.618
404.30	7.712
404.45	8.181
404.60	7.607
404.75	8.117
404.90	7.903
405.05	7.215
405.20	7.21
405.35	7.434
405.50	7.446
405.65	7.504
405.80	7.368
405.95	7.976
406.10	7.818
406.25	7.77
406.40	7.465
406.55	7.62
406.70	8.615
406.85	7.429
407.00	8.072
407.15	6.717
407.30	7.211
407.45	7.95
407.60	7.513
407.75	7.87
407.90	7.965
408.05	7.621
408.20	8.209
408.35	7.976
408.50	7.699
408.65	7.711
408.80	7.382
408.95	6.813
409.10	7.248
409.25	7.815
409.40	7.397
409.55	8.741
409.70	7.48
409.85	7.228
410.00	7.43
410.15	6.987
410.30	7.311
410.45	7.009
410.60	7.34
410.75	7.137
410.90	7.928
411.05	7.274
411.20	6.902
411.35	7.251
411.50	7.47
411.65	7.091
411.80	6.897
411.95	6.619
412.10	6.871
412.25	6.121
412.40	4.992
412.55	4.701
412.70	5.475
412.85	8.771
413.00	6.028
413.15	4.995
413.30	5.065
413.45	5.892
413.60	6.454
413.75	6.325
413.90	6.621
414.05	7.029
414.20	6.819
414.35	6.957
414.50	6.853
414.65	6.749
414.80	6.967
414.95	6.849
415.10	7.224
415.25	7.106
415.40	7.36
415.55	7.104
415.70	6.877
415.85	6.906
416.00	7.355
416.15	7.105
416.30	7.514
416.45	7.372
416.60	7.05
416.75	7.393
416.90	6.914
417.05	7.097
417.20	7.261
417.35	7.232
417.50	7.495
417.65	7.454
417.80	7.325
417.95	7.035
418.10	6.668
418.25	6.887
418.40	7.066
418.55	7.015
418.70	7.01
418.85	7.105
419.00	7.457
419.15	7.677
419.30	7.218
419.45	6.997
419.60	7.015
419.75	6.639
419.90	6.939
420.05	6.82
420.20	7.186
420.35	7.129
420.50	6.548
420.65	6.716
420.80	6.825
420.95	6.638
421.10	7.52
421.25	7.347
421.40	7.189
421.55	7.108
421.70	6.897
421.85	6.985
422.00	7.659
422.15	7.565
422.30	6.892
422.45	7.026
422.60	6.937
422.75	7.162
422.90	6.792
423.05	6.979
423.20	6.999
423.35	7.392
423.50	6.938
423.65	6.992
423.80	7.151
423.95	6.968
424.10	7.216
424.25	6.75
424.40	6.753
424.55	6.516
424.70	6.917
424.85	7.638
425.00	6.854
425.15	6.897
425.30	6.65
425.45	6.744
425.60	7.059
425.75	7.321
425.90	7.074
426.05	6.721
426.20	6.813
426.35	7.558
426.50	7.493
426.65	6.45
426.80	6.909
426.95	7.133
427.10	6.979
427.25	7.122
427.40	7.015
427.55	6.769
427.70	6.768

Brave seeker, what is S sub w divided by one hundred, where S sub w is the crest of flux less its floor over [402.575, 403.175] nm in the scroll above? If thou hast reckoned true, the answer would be 0.0031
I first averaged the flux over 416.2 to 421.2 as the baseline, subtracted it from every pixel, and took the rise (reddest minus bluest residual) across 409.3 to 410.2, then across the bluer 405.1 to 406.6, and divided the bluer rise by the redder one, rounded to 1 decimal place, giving -1.0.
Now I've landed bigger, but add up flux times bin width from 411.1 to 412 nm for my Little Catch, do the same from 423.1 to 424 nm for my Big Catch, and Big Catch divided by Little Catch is 1.00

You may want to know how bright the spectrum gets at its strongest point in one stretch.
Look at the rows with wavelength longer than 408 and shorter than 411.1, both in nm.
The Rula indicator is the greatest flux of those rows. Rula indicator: 8.741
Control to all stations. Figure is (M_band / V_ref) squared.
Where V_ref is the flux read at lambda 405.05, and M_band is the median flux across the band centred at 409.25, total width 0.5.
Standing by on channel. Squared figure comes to 1.05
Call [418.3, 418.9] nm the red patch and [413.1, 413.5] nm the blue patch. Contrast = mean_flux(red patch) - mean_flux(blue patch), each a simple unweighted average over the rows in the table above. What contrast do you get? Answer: 1.7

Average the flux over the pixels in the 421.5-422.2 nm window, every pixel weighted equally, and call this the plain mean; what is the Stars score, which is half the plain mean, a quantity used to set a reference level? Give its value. 3.62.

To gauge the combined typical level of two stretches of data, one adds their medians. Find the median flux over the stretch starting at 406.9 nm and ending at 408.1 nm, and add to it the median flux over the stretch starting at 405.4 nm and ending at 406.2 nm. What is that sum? 15.2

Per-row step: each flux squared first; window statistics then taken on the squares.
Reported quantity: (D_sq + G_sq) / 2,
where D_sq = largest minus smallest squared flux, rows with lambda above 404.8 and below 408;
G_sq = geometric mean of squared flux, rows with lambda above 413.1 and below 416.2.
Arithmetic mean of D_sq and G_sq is 36.7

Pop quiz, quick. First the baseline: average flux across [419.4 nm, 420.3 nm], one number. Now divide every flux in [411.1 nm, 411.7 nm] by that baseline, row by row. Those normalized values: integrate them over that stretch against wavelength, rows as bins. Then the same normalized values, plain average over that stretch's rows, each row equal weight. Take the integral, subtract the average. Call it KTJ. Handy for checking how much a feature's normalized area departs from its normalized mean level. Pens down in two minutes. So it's -0.41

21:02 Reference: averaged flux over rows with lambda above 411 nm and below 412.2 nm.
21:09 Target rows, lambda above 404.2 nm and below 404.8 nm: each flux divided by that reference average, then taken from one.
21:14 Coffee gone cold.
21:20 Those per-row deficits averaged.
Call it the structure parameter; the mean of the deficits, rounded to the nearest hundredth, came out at -0.12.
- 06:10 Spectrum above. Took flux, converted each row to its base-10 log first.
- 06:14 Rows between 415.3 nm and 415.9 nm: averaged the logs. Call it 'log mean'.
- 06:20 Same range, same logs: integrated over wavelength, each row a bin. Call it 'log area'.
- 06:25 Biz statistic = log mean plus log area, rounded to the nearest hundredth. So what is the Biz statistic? 1.36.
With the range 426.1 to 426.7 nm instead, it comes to 1.36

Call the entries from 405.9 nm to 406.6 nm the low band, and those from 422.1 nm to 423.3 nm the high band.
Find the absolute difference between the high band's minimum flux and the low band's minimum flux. 0.7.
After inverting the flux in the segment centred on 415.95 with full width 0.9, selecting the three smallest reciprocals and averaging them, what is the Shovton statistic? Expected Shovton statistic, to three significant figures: 0.137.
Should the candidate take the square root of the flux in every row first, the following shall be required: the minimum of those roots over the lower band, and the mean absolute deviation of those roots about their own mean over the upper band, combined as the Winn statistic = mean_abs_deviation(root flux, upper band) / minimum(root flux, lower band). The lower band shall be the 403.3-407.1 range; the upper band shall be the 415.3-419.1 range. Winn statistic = 0.014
